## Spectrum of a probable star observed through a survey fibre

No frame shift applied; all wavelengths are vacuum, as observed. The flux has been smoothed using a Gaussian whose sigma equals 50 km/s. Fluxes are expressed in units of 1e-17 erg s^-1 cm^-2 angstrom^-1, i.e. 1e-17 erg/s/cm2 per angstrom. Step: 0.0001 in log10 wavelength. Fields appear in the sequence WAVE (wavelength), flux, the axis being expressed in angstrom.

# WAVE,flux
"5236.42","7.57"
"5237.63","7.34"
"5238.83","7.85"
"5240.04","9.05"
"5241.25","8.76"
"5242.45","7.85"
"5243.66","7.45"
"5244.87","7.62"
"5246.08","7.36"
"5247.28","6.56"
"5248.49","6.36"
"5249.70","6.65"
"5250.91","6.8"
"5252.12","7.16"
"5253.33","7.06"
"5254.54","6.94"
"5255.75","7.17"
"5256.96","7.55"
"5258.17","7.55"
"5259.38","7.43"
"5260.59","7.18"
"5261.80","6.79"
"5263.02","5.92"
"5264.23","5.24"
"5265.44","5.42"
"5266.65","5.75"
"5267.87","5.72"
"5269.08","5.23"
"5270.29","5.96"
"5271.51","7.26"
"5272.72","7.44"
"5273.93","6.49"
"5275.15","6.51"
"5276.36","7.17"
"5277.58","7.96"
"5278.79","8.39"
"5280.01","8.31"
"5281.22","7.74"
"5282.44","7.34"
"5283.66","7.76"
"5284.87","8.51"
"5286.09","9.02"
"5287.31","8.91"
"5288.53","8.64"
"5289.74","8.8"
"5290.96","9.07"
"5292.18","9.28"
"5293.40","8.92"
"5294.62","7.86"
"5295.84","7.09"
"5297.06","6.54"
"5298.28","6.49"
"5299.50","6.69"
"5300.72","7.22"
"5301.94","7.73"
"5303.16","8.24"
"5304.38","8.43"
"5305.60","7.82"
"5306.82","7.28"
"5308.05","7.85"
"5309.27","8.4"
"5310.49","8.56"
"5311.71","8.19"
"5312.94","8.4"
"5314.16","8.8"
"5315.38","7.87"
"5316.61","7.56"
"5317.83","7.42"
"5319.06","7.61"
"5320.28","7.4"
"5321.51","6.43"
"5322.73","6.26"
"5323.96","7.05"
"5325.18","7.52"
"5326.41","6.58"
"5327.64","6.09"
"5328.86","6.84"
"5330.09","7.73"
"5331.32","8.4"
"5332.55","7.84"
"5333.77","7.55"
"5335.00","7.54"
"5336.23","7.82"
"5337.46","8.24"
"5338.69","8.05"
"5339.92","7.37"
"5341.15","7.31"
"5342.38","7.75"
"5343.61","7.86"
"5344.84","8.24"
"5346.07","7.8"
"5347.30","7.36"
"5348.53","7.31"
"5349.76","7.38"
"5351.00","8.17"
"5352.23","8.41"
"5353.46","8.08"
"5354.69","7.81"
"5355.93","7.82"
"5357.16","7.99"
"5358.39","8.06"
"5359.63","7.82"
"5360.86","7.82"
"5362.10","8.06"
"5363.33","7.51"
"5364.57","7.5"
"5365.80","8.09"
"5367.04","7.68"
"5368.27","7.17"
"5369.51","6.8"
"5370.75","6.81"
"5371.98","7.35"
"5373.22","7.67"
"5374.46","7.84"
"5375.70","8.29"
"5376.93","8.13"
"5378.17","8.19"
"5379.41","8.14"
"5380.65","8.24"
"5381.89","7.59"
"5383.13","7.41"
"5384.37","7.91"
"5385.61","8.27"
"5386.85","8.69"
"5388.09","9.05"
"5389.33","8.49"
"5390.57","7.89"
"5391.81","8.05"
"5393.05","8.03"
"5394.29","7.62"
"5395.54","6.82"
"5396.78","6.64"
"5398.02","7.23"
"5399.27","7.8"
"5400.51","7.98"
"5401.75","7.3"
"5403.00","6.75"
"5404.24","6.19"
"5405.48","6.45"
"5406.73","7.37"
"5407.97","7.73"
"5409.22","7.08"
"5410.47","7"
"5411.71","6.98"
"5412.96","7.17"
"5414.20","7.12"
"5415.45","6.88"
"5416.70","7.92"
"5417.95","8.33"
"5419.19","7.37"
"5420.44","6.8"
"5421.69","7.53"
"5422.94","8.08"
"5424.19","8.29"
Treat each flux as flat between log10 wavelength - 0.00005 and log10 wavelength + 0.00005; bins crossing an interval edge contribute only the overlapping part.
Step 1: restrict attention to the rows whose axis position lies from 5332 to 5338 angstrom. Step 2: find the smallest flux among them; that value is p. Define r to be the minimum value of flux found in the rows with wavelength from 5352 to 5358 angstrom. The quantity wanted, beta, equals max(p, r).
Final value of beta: 7.81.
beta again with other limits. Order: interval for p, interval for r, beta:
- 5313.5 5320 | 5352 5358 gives 7.81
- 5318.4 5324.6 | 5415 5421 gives 6.80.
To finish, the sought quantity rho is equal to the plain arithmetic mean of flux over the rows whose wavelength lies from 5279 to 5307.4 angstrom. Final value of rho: 8.0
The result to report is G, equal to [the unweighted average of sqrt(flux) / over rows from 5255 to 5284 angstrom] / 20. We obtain 0.131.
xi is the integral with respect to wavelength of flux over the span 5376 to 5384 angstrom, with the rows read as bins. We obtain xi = 64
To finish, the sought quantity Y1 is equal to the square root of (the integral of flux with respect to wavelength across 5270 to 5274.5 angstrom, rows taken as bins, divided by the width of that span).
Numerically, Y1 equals 2.62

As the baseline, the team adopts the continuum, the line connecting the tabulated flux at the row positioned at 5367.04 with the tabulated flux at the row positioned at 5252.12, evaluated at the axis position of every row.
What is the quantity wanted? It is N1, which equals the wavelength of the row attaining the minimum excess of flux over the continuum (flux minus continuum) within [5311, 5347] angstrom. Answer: 5327.64 angstrom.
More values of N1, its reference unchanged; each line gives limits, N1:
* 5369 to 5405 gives 5404.24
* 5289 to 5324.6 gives 5322.73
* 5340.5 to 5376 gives 5369.51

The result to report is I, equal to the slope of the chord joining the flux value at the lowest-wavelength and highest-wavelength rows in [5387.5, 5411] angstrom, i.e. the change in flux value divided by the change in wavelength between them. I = -0.09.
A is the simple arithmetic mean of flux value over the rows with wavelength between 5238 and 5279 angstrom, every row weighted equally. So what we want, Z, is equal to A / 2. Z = 3.49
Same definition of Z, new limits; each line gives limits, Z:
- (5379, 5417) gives 3.77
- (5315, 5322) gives 3.69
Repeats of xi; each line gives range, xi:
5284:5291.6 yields 67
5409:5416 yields 49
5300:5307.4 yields 58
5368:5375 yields 51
